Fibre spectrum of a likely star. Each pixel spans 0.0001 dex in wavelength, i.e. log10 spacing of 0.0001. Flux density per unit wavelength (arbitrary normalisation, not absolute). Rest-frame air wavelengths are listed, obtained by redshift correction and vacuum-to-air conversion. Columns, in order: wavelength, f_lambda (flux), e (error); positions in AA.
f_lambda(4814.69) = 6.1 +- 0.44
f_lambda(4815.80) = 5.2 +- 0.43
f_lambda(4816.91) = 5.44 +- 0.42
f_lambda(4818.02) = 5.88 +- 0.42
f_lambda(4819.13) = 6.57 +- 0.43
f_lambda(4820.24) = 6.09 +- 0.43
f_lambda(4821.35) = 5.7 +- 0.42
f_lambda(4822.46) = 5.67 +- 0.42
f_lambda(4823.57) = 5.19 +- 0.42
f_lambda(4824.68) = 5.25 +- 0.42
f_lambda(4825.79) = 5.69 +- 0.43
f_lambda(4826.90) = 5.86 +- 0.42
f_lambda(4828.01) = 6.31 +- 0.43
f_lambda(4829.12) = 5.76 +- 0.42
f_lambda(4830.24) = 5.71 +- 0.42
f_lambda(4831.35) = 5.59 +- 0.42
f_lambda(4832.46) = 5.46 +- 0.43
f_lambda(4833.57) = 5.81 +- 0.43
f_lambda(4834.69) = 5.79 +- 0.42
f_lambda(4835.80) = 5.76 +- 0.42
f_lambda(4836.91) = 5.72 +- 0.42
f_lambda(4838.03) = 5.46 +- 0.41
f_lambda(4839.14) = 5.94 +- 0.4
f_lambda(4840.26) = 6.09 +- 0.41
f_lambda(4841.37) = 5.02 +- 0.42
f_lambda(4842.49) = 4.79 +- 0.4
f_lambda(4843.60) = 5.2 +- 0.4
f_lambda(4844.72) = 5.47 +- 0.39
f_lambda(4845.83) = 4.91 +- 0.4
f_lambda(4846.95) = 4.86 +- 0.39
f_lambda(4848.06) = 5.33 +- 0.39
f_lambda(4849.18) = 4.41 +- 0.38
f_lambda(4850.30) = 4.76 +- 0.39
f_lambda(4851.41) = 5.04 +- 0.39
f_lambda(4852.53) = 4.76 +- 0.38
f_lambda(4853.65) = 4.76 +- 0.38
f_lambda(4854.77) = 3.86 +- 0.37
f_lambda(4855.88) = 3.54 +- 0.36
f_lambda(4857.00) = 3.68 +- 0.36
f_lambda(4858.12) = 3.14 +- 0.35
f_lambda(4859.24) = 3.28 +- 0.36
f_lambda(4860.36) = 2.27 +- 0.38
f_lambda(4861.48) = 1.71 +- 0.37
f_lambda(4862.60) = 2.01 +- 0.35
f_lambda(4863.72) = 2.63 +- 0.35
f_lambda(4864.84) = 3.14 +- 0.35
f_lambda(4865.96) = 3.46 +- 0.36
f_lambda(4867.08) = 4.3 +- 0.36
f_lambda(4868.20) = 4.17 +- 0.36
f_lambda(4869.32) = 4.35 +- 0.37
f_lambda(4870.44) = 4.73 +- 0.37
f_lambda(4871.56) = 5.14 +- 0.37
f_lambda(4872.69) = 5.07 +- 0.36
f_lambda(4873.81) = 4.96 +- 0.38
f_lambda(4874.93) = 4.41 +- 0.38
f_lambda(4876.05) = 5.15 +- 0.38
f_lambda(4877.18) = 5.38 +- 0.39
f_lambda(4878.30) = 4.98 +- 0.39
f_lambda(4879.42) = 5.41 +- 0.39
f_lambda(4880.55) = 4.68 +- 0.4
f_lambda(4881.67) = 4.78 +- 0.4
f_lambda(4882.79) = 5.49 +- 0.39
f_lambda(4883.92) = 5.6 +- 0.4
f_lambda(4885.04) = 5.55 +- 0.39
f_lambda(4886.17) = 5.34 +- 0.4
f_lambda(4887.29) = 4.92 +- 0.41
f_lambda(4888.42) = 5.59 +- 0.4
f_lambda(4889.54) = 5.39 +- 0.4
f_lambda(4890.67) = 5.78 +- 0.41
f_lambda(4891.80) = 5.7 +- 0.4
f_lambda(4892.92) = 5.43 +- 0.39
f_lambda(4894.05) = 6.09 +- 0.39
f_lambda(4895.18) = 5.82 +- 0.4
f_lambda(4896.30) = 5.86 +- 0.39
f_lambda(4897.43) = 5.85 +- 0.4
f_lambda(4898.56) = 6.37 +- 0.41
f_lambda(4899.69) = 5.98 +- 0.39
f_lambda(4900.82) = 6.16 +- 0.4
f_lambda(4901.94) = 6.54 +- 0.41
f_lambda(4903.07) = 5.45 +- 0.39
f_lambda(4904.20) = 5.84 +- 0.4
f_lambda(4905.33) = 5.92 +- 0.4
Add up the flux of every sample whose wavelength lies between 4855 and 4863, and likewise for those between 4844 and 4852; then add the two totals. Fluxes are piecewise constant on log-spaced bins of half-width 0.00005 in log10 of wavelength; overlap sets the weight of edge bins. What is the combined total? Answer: 54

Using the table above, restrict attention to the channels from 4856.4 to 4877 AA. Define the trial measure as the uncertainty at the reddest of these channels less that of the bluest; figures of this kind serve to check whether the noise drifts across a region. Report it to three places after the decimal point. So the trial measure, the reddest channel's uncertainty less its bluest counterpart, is 0.020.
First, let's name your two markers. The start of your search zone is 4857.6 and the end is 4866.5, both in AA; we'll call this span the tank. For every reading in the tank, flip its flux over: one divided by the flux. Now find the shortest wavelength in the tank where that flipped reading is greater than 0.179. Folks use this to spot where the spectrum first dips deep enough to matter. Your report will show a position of 4858.12 AA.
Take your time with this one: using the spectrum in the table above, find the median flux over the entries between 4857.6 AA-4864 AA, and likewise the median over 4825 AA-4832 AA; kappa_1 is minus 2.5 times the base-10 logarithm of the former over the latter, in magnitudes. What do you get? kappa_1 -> 0.92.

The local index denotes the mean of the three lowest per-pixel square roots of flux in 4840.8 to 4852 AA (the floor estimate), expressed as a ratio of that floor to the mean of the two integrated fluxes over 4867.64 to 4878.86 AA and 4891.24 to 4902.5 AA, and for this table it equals 0.035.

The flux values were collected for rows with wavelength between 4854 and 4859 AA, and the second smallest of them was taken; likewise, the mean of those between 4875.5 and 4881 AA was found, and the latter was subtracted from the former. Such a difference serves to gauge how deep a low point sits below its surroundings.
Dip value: -1.6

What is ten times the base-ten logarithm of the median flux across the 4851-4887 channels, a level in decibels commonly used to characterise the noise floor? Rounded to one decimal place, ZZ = 6.7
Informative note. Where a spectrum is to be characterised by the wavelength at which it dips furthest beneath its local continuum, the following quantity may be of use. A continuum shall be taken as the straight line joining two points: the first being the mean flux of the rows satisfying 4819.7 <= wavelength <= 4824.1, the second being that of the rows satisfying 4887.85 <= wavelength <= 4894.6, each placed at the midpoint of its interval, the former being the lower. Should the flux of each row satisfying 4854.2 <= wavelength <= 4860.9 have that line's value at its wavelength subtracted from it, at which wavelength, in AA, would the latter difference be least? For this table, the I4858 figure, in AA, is 4860.36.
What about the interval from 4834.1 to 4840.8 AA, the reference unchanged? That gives 4838.03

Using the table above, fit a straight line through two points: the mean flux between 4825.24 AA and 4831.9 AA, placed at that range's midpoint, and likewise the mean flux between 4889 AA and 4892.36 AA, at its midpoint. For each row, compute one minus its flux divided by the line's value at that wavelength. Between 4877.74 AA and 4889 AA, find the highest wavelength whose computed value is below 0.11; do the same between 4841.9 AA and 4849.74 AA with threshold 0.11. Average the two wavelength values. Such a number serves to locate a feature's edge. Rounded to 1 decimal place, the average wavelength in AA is 4868.2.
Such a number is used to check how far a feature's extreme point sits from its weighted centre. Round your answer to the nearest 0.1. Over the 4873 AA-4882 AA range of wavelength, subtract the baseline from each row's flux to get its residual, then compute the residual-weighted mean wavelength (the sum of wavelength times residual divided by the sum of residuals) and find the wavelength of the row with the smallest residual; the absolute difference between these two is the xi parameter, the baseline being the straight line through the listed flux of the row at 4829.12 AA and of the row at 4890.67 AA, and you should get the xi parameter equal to 2.8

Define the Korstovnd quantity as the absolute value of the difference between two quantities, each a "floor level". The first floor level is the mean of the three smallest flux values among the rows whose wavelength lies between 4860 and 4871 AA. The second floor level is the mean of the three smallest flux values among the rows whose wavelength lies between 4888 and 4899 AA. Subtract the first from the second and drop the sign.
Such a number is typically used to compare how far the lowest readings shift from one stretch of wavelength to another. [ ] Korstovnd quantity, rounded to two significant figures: 3.5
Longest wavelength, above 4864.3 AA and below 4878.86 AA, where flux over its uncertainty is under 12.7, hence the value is 4874.93 AA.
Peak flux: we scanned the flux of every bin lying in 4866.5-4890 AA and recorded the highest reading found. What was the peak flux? 5.6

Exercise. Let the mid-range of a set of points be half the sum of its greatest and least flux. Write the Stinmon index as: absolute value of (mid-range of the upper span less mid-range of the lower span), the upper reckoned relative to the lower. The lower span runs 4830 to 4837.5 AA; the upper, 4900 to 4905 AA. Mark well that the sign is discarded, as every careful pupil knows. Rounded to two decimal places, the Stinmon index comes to 0.36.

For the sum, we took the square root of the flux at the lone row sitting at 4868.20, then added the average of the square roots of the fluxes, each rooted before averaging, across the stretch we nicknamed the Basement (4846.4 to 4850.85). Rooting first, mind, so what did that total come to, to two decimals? 4.24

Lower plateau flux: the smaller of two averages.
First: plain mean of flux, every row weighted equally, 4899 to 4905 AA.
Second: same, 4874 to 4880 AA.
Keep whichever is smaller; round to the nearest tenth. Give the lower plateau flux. 5.1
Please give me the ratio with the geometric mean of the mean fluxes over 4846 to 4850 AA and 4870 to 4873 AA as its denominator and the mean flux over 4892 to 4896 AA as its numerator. 1.2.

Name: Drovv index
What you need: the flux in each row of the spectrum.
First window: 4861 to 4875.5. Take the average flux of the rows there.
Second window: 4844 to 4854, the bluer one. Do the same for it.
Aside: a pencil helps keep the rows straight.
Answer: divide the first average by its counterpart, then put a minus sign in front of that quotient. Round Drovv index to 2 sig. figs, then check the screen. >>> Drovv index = -0.78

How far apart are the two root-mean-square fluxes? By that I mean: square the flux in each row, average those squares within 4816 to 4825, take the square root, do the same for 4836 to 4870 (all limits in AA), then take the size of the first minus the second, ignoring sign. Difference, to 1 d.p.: 1.3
